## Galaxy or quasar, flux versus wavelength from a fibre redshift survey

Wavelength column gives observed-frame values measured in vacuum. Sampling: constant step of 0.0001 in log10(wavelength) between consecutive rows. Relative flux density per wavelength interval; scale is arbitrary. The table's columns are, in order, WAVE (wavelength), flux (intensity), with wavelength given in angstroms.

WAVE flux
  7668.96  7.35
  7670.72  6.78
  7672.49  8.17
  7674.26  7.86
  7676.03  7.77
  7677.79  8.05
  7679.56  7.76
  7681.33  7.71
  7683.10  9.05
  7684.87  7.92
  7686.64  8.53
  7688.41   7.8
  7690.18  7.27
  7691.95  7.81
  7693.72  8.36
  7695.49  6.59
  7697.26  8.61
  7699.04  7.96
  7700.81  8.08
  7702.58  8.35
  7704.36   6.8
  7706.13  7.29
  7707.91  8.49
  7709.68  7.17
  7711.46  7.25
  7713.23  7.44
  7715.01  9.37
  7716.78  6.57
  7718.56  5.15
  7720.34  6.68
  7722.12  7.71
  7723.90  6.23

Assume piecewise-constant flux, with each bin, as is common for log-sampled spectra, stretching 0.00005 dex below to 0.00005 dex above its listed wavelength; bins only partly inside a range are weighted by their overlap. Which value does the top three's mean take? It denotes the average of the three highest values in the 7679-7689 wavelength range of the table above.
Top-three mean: 8.50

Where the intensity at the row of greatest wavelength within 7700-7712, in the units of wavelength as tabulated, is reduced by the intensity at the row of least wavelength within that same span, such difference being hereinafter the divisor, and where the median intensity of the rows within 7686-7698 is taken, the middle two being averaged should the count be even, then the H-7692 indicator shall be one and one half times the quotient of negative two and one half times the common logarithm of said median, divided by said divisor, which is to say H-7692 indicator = 4.0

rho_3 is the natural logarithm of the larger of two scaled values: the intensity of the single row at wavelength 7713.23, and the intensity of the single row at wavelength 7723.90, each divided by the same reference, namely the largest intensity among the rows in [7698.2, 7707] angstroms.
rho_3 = -0.12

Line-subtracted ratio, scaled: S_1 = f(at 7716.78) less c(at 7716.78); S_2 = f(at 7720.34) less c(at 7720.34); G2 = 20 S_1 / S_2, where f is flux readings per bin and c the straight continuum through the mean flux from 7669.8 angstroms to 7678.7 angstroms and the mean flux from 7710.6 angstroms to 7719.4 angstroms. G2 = 28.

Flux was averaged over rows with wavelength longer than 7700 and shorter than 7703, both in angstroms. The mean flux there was 8.21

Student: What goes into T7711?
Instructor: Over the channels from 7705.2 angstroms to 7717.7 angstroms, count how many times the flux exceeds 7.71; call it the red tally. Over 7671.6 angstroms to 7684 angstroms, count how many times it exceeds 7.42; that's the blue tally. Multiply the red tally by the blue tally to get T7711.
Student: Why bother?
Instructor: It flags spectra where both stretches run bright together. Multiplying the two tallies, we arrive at 14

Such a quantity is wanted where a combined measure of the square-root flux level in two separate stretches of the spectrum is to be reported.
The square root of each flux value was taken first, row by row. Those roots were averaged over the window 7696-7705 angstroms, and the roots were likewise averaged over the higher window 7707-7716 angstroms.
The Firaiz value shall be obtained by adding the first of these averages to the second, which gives 5.63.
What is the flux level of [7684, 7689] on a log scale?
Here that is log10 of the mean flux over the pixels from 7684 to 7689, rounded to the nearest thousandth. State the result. 0.908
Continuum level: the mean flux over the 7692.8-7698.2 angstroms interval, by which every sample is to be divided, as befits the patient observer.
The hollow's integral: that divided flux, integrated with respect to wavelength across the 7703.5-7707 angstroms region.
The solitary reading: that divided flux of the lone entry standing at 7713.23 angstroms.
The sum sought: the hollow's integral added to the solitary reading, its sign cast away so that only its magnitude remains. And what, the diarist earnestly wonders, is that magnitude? 4.1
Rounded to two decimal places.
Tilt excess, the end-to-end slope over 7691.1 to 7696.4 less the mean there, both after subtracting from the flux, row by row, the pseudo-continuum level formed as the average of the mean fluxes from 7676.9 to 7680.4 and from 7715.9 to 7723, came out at -0.72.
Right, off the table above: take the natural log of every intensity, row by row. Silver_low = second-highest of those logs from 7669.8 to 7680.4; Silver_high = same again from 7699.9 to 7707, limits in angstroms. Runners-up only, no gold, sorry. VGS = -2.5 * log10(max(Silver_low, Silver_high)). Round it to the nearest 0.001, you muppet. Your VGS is -0.800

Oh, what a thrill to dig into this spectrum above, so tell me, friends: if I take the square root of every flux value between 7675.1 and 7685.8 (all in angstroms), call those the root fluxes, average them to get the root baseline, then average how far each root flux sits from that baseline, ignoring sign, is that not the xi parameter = 0.059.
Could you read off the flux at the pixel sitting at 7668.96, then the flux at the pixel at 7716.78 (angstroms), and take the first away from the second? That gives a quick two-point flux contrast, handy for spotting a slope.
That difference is -0.8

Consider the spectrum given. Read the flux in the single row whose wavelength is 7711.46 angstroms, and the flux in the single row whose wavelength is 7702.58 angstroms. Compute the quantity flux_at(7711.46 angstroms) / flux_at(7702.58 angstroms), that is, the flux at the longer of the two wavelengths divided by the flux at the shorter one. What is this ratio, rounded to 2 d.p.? 0.87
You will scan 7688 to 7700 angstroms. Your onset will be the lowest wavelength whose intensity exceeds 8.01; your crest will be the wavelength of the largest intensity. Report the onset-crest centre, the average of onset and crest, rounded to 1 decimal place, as 7695.5 angstroms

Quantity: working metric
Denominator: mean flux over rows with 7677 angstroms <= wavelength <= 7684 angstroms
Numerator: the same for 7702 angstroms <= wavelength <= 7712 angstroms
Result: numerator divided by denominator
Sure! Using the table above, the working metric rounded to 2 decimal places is 0.93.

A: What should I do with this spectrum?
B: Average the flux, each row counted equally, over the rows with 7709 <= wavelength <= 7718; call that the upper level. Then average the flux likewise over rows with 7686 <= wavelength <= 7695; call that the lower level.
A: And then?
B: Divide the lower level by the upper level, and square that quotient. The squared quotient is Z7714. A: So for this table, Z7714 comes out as 1.11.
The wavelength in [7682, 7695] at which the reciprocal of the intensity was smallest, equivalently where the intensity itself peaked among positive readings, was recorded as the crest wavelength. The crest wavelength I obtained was 7683.10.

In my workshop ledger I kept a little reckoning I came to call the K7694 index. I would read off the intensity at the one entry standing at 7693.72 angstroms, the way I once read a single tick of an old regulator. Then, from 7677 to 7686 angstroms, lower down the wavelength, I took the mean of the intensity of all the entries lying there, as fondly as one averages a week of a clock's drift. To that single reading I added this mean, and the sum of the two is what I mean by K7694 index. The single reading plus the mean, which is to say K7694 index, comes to 16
